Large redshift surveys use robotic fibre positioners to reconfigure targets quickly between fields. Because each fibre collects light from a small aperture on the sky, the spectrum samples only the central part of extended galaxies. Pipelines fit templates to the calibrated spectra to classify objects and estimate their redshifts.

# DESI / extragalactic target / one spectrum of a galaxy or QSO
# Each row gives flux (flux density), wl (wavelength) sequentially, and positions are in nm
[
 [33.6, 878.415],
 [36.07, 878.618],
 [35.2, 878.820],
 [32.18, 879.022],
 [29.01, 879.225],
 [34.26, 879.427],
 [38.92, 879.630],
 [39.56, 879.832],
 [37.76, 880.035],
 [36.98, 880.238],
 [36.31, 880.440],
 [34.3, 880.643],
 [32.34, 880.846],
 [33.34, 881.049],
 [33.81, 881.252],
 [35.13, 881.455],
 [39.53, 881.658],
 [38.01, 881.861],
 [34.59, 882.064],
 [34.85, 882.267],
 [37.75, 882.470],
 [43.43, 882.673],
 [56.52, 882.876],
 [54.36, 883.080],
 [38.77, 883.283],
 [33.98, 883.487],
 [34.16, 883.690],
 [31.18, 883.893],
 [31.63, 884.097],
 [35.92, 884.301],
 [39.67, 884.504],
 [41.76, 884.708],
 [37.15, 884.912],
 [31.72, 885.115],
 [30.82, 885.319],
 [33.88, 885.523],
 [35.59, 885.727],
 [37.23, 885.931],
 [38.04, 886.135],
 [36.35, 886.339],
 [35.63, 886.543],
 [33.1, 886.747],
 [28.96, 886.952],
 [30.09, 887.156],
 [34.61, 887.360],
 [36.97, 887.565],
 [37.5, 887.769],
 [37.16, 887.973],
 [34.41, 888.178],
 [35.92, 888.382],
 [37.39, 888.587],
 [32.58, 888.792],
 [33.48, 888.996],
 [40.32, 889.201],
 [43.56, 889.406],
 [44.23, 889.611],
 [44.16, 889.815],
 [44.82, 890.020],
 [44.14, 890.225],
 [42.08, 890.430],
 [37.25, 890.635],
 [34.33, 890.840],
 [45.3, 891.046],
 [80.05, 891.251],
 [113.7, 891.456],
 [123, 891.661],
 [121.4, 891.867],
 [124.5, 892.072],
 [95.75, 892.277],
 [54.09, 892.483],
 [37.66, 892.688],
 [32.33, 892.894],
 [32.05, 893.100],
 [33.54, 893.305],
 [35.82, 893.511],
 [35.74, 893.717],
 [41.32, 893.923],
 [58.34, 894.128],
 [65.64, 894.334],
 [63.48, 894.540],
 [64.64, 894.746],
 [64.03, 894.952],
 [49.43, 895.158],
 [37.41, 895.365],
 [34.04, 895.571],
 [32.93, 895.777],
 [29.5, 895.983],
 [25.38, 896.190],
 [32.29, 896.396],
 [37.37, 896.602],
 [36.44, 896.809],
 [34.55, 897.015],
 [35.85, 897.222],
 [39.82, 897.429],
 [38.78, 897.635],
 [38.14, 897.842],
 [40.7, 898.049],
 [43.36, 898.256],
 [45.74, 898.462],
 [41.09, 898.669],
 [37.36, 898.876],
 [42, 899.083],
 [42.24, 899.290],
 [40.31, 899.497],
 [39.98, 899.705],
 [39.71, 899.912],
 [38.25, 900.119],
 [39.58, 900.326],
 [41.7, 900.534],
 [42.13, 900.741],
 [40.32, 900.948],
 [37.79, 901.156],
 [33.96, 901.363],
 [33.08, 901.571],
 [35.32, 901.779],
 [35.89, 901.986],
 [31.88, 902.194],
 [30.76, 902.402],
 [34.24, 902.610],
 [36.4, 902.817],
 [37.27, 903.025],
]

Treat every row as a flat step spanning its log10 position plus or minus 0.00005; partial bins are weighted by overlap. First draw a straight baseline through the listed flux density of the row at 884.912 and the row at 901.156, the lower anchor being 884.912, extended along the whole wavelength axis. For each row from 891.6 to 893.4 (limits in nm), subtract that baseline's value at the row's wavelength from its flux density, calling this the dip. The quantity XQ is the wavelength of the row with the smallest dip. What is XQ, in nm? 893.100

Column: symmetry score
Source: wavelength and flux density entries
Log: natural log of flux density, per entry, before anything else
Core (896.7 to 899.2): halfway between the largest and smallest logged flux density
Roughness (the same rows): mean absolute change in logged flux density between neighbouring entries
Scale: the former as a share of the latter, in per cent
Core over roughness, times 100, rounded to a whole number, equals 5478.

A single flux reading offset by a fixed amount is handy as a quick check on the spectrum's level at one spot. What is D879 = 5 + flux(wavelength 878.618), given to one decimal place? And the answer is 41.1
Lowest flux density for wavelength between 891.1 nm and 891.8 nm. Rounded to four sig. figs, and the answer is 80.05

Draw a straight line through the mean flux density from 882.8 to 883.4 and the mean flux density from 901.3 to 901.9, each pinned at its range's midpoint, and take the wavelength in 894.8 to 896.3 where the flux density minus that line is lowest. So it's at 896.190 nm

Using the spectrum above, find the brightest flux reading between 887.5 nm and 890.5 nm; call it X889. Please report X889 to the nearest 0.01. 44.82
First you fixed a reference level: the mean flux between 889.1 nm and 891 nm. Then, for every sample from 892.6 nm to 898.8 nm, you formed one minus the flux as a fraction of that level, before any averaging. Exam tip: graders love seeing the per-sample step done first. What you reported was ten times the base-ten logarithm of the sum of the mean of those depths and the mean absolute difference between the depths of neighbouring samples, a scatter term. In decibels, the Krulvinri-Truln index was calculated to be -10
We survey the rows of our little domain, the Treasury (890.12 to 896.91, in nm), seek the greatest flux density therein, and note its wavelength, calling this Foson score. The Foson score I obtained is 892.072 nm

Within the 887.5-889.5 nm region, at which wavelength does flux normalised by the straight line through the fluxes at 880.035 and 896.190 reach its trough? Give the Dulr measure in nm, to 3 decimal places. 888.792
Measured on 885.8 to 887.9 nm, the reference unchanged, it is 886.952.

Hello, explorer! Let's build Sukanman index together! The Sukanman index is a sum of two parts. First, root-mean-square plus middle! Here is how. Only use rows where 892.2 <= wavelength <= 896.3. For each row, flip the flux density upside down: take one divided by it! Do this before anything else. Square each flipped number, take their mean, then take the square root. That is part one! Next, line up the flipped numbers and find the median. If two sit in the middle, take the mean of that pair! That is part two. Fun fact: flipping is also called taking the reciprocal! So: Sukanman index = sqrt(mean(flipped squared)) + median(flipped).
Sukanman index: 0.052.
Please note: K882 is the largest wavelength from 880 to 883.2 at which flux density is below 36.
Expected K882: 882.267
